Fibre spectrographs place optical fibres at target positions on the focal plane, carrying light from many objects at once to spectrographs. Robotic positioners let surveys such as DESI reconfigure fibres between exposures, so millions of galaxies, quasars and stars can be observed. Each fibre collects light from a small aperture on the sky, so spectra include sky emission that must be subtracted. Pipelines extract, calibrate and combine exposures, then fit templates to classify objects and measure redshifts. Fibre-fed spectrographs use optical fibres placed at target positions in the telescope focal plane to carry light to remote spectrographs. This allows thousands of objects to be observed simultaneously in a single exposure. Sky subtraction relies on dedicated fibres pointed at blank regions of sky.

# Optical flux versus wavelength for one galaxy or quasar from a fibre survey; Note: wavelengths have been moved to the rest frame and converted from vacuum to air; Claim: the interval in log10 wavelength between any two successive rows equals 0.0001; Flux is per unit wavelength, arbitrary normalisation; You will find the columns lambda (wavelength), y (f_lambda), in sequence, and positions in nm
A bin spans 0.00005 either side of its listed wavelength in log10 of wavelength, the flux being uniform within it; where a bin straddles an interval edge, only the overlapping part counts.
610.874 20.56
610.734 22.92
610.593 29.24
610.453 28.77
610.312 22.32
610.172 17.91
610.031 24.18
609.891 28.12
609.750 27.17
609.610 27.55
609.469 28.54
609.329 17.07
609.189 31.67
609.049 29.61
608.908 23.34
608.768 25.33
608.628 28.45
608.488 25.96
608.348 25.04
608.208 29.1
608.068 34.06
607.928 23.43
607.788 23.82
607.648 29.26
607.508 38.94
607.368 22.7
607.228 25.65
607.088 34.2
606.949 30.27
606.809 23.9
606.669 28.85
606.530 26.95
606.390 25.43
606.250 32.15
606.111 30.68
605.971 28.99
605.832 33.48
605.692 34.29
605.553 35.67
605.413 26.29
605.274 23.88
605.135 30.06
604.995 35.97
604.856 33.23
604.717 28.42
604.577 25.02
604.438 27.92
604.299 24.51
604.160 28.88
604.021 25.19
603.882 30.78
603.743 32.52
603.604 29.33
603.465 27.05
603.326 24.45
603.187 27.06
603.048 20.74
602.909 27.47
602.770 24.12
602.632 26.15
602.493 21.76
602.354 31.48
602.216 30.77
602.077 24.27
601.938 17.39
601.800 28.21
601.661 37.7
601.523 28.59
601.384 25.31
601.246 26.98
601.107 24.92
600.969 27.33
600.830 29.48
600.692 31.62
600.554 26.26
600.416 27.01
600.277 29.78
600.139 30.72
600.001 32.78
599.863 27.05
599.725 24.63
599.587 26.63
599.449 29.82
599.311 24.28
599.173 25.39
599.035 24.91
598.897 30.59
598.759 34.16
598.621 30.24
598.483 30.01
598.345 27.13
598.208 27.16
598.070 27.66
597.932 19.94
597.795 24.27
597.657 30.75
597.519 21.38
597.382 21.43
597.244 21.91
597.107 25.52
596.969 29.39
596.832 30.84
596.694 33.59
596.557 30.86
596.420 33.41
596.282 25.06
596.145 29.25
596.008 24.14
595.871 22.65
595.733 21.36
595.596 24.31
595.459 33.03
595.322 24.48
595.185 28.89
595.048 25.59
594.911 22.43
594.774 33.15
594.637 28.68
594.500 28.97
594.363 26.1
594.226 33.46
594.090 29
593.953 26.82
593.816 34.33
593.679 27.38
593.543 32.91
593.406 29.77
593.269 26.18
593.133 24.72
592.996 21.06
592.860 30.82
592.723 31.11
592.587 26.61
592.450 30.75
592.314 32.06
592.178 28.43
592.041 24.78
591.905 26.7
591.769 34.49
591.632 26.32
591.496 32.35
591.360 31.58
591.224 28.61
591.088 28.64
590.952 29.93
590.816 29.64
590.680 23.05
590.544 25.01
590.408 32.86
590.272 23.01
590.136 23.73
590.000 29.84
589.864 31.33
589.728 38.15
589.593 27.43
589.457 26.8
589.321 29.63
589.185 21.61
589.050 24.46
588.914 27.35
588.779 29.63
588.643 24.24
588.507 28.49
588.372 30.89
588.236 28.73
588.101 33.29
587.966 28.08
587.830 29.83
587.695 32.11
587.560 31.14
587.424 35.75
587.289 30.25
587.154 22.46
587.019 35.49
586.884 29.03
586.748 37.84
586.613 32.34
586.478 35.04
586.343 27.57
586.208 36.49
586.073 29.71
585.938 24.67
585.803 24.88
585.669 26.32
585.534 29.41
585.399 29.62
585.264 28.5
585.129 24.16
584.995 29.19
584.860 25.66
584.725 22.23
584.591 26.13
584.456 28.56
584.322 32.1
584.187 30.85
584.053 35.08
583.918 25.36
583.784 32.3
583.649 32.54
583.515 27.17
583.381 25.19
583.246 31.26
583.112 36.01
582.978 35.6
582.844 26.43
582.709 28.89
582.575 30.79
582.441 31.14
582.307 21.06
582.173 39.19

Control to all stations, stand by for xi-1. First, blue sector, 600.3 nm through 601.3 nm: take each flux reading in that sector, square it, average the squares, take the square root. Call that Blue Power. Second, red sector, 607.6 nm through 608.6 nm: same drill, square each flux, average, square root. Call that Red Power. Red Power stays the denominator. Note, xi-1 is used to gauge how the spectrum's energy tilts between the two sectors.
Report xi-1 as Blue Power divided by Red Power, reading 1.01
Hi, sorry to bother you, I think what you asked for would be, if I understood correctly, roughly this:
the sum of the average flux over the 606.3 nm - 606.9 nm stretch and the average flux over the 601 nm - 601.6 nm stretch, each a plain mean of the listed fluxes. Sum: 53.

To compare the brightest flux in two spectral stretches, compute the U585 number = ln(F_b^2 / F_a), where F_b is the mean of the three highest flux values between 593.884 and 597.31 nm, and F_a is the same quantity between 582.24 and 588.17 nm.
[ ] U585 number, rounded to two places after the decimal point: 3.42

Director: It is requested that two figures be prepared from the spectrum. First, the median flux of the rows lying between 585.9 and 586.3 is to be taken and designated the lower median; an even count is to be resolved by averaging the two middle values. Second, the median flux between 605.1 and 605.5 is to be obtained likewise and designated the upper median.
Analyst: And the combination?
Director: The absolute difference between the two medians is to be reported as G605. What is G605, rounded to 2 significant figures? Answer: 3.4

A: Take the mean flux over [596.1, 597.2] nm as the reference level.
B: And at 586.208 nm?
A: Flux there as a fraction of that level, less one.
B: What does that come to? 0.23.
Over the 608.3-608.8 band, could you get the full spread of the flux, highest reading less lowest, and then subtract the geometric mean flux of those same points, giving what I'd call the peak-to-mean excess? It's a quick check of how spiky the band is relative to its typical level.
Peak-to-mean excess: -23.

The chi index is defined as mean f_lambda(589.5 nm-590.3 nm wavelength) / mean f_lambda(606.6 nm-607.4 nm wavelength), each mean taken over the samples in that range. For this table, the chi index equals 1.05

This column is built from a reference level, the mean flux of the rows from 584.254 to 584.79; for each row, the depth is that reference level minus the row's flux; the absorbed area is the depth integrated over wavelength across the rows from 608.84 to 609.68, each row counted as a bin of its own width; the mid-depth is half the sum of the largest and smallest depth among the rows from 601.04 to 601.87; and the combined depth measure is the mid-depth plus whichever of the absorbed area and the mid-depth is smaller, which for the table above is -8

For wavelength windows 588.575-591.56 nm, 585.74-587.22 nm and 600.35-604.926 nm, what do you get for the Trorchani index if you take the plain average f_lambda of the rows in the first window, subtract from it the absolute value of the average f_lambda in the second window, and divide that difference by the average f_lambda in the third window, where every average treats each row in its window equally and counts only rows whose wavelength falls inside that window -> -0.09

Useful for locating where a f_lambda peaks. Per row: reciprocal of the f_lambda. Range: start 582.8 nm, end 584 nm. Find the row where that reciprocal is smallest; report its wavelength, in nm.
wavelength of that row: 583.112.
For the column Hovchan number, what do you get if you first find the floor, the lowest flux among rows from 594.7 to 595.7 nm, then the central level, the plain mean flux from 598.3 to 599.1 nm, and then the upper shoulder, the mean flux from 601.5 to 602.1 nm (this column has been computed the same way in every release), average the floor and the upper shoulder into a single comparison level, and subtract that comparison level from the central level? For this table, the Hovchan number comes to 4.7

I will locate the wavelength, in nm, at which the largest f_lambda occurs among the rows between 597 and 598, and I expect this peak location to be 597.657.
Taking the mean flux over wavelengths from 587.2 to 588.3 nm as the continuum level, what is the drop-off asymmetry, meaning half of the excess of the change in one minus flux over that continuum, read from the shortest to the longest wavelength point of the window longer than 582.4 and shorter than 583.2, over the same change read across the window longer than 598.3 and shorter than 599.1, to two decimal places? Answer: -0.11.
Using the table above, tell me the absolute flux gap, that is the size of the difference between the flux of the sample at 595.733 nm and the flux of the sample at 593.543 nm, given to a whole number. 12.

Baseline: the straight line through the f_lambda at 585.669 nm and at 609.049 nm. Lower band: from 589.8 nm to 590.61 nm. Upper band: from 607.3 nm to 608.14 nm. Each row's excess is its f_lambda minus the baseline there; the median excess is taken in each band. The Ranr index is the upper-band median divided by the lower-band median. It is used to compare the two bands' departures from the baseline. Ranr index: -6.3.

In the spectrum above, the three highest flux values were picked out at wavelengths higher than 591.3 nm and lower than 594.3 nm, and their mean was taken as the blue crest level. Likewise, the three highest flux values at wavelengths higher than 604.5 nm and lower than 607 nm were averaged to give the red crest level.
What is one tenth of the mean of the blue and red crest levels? 3.47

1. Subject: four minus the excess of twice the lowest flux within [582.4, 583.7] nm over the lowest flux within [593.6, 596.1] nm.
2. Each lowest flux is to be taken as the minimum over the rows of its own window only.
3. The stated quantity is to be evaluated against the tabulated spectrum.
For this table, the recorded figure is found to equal -25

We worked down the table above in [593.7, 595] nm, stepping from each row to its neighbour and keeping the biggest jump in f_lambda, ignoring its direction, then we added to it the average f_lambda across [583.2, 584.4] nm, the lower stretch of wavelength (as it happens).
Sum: 40.9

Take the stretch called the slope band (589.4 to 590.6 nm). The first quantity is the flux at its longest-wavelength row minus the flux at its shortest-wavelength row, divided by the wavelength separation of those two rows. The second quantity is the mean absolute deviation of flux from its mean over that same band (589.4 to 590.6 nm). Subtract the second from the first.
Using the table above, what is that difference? -5.5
